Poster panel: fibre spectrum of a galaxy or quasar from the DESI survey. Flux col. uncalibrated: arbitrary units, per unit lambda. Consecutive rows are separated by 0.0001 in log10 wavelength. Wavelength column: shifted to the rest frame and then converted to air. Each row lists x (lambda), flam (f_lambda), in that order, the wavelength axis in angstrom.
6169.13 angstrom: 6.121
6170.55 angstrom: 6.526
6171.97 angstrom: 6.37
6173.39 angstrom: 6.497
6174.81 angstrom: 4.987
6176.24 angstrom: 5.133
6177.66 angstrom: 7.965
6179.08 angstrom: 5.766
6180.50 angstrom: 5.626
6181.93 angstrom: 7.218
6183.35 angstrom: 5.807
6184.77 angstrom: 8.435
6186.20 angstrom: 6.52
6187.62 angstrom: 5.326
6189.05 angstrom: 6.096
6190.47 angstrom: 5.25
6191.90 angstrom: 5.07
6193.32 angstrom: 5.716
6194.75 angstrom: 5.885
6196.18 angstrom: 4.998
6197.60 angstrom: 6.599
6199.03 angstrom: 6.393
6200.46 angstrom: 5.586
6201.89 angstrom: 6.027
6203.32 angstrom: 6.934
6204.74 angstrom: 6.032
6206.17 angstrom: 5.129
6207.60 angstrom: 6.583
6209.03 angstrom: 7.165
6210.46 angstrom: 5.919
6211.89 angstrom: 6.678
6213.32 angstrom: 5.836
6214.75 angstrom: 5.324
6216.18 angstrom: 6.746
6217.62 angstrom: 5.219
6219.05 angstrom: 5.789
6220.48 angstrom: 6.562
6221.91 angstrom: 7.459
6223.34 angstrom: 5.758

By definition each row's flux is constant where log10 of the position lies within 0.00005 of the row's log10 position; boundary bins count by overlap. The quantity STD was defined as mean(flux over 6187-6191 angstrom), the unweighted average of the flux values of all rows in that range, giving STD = 5.6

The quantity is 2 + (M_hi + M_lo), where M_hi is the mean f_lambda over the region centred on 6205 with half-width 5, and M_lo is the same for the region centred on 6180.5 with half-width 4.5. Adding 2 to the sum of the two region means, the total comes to 14.8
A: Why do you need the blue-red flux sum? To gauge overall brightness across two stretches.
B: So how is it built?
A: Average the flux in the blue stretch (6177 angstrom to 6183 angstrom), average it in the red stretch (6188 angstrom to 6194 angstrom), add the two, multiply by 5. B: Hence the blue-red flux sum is 61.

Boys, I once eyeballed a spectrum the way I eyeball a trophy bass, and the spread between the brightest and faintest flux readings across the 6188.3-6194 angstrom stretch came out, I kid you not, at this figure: 1.0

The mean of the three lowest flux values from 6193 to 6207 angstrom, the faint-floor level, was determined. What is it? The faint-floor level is 5.24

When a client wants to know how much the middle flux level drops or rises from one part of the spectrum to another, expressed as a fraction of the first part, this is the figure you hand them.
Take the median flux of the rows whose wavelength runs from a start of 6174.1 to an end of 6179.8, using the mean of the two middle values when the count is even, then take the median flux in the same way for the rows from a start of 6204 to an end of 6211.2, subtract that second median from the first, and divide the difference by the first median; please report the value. -0.11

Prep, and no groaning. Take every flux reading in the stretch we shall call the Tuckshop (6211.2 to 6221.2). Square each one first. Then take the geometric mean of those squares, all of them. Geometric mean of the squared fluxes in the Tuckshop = 35.9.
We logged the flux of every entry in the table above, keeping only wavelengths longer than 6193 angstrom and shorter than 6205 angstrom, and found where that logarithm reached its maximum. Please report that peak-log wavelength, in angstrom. 6203.32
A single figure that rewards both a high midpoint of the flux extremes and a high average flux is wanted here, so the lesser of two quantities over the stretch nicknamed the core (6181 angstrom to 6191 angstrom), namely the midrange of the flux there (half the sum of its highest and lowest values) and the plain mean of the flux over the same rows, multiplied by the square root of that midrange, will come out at 16.7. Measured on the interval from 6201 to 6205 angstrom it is 16.1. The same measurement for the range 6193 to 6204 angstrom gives 14.6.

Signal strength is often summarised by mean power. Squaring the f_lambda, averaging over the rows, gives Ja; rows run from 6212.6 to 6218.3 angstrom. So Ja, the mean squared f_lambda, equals 34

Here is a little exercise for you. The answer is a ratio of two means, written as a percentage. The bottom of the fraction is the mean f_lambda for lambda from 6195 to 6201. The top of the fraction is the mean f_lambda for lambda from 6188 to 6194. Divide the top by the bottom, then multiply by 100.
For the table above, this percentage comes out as 94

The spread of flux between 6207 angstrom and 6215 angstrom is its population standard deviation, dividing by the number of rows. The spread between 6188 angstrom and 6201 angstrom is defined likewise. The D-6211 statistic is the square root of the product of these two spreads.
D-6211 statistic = 0.574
